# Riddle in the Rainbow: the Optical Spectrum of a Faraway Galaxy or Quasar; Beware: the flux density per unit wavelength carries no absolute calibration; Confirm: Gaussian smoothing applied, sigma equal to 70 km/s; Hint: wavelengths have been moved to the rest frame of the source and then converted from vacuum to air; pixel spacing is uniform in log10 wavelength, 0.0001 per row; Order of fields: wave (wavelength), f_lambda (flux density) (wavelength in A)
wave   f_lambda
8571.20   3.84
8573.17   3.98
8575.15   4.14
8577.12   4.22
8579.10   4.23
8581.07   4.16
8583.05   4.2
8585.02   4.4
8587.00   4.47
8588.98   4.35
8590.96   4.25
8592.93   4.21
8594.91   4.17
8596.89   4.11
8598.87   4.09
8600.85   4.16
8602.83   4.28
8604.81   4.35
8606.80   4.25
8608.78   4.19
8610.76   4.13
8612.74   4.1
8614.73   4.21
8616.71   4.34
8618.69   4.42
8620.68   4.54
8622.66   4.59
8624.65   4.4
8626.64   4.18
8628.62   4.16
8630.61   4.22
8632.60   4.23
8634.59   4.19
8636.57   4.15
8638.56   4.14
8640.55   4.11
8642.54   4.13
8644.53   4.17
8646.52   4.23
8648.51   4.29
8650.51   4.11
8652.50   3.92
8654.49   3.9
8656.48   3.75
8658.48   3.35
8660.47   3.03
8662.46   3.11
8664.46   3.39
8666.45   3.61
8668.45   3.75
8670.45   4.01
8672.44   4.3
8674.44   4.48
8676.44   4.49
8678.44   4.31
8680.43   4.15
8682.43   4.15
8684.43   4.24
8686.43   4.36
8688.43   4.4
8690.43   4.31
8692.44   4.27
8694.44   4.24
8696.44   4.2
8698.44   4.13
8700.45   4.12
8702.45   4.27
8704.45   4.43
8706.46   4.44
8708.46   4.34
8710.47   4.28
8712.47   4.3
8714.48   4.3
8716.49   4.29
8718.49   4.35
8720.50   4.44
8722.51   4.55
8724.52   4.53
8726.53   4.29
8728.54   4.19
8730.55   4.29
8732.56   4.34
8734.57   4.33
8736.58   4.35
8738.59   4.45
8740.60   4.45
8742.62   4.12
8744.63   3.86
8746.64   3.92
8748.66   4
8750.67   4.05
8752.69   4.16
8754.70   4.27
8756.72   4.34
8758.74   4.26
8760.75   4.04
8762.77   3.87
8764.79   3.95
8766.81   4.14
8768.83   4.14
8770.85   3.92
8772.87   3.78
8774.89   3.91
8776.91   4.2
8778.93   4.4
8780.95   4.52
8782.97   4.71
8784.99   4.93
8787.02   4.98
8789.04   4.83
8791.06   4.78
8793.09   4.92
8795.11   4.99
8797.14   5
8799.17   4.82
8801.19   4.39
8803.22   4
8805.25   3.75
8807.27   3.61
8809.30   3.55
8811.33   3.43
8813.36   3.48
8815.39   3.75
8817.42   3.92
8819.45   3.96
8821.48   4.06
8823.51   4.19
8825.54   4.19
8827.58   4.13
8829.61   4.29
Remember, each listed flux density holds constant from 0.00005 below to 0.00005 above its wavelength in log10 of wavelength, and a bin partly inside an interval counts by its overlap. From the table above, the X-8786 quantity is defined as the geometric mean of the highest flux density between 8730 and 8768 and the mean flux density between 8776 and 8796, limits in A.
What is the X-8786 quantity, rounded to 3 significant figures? 4.59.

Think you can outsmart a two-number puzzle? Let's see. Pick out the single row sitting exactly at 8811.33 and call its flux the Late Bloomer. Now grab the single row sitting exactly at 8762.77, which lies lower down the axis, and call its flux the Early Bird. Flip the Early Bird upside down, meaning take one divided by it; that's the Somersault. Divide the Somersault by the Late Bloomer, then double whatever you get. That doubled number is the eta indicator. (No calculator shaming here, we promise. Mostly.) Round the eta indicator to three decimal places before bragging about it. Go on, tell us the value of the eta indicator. 0.151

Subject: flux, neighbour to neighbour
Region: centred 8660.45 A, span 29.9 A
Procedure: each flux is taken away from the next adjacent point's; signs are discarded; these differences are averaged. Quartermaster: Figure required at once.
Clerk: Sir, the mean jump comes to 0.20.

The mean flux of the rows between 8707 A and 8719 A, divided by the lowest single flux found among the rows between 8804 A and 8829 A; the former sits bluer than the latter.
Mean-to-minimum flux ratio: 1.3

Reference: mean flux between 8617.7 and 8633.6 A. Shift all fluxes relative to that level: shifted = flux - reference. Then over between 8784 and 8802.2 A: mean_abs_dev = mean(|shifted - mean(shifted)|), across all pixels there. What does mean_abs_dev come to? 0.13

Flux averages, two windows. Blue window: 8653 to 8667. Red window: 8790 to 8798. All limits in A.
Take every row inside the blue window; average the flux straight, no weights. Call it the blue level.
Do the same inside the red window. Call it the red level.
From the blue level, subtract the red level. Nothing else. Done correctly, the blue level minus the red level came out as -1.5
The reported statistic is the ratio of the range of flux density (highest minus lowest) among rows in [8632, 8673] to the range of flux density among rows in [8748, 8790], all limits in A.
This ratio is 1.1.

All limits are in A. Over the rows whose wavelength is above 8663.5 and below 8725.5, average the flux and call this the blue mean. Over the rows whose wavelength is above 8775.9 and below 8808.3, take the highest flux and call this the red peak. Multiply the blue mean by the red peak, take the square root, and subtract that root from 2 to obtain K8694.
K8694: -2.6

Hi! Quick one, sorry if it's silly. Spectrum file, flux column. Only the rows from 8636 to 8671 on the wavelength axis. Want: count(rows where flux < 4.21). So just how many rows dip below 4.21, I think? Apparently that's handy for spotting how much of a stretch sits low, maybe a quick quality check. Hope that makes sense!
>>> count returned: 16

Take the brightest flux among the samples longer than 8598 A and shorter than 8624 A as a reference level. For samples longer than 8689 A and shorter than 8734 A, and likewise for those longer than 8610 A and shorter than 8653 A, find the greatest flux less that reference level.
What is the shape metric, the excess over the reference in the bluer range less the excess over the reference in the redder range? 0.0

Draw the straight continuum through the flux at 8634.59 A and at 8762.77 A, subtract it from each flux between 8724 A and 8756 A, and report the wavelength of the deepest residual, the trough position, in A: 8744.63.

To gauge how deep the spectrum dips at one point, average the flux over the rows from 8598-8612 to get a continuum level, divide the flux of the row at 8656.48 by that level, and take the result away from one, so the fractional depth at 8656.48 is 0.11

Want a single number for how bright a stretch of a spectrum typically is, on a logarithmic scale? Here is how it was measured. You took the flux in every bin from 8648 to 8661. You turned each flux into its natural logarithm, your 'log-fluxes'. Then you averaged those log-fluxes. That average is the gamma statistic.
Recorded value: 1.32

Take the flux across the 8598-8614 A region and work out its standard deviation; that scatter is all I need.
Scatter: 0.09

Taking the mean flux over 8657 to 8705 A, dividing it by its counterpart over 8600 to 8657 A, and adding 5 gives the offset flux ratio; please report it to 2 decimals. 5.96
